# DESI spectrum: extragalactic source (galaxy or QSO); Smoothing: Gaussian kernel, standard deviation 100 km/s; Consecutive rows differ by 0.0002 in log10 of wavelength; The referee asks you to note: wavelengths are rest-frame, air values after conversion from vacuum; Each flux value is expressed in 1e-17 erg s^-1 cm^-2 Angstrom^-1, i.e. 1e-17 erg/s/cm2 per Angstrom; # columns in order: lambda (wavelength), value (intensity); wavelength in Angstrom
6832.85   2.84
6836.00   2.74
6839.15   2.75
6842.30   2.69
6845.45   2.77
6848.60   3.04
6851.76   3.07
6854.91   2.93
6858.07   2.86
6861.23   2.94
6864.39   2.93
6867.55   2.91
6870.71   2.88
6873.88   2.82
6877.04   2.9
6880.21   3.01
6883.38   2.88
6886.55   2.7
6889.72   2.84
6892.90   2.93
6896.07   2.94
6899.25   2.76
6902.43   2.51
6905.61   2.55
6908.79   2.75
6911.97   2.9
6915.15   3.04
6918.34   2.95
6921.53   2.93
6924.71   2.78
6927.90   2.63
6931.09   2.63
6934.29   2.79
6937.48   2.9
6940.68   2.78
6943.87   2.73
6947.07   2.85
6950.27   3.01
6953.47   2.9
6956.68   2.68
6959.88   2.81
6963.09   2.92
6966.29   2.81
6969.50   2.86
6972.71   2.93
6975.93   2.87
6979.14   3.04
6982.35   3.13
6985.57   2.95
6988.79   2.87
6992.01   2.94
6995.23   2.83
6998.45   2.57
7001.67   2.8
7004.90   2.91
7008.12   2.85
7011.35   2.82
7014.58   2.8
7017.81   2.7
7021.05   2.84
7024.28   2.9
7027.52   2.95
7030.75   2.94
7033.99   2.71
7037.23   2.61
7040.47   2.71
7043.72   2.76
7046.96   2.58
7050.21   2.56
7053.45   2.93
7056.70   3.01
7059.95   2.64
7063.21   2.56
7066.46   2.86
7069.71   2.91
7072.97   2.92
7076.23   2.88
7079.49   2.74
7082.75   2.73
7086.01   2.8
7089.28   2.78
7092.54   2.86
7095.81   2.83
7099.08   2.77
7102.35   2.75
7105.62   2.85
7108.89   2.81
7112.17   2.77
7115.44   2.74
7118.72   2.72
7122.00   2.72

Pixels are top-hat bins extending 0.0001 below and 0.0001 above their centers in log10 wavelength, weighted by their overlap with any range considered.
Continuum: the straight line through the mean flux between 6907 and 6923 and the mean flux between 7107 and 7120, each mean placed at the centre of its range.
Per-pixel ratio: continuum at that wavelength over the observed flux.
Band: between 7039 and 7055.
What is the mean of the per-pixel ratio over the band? 1.041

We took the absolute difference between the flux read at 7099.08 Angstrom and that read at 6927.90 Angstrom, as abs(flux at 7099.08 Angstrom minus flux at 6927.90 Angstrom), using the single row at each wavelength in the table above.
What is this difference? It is 0.14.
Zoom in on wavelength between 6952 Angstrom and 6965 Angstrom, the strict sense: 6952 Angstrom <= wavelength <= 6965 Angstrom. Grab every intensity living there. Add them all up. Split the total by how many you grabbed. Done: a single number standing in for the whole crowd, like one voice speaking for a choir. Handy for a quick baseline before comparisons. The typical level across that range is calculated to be 2.83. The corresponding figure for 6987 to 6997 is 2.88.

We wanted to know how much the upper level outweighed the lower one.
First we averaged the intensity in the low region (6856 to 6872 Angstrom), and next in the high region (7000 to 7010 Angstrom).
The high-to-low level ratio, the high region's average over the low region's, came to 0.98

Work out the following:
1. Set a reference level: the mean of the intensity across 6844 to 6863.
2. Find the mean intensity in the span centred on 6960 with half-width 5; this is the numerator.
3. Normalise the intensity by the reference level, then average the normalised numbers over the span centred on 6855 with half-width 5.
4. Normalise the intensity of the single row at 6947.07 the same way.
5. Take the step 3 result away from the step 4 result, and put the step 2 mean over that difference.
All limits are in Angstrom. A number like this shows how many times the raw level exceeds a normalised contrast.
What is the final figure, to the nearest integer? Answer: -80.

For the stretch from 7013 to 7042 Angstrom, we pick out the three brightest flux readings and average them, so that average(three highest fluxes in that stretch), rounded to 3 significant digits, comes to 2.93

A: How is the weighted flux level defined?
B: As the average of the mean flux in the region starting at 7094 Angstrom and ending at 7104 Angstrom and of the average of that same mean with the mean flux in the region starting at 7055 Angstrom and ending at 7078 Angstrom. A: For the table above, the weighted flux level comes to 2.79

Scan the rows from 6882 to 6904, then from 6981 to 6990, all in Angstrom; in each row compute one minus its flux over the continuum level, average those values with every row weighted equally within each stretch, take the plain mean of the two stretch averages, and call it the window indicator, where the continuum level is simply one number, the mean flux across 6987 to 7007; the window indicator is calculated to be -0.02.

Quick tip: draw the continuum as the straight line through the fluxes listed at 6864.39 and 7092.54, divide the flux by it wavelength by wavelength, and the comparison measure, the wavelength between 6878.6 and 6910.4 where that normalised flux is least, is 6902.43 Angstrom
